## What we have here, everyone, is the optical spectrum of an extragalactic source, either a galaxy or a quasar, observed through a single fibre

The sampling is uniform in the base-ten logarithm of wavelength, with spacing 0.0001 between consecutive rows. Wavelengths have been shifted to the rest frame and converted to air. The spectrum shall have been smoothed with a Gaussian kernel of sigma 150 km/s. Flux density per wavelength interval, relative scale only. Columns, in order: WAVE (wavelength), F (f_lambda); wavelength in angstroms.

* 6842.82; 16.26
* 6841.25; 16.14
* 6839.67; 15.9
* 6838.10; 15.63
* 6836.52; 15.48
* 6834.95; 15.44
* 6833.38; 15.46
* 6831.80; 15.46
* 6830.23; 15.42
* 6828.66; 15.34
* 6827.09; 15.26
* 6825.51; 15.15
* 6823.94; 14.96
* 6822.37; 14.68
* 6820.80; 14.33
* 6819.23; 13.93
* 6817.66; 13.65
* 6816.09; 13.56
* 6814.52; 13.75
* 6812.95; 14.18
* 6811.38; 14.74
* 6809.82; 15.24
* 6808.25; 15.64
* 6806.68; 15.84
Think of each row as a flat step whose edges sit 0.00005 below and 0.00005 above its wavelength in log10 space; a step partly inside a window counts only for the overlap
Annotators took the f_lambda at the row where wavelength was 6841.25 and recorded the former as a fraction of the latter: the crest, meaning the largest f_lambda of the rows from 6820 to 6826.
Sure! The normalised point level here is 1.07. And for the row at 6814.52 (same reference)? 0.91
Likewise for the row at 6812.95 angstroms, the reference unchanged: 0.94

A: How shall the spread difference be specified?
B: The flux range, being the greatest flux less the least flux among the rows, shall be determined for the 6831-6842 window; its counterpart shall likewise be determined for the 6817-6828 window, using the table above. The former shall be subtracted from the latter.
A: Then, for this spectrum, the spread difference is 0.91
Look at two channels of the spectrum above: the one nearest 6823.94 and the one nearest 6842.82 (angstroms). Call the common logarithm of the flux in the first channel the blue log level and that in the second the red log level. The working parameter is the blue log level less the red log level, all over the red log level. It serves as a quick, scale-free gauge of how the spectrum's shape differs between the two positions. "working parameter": -0.030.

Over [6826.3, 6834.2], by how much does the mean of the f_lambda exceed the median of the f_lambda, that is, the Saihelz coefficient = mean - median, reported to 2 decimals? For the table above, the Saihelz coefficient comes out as -0.03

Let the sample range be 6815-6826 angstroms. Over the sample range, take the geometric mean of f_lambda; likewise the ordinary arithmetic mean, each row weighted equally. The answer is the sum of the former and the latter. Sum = 28.6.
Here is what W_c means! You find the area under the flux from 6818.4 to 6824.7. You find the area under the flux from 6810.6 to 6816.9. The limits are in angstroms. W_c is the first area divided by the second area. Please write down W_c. 1.03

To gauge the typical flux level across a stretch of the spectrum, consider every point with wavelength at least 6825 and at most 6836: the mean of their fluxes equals 15.4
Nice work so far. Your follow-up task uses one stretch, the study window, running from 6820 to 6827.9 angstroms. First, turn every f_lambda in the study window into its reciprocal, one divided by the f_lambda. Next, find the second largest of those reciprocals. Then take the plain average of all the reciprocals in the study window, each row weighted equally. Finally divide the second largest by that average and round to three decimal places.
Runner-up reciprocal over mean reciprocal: 1.013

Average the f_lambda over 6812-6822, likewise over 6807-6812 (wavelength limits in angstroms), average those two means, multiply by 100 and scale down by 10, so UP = 146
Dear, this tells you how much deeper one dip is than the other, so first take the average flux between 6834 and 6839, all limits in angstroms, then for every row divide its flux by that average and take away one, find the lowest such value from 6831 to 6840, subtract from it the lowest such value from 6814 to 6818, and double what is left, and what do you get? 0.242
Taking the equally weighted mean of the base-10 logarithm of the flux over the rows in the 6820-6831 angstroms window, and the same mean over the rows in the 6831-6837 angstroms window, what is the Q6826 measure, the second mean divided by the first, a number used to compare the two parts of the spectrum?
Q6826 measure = 1.01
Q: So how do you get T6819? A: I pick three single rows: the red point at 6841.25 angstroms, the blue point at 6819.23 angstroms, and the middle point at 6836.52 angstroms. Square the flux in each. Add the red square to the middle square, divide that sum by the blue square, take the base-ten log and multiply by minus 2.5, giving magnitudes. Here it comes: -1.03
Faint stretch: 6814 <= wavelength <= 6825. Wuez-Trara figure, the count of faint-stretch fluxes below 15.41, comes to 7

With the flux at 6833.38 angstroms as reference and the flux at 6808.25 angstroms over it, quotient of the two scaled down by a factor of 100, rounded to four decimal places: 0.0101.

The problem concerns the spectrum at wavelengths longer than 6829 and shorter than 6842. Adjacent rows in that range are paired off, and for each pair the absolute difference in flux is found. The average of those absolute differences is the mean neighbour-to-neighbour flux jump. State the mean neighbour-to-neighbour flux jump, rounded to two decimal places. 0.11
